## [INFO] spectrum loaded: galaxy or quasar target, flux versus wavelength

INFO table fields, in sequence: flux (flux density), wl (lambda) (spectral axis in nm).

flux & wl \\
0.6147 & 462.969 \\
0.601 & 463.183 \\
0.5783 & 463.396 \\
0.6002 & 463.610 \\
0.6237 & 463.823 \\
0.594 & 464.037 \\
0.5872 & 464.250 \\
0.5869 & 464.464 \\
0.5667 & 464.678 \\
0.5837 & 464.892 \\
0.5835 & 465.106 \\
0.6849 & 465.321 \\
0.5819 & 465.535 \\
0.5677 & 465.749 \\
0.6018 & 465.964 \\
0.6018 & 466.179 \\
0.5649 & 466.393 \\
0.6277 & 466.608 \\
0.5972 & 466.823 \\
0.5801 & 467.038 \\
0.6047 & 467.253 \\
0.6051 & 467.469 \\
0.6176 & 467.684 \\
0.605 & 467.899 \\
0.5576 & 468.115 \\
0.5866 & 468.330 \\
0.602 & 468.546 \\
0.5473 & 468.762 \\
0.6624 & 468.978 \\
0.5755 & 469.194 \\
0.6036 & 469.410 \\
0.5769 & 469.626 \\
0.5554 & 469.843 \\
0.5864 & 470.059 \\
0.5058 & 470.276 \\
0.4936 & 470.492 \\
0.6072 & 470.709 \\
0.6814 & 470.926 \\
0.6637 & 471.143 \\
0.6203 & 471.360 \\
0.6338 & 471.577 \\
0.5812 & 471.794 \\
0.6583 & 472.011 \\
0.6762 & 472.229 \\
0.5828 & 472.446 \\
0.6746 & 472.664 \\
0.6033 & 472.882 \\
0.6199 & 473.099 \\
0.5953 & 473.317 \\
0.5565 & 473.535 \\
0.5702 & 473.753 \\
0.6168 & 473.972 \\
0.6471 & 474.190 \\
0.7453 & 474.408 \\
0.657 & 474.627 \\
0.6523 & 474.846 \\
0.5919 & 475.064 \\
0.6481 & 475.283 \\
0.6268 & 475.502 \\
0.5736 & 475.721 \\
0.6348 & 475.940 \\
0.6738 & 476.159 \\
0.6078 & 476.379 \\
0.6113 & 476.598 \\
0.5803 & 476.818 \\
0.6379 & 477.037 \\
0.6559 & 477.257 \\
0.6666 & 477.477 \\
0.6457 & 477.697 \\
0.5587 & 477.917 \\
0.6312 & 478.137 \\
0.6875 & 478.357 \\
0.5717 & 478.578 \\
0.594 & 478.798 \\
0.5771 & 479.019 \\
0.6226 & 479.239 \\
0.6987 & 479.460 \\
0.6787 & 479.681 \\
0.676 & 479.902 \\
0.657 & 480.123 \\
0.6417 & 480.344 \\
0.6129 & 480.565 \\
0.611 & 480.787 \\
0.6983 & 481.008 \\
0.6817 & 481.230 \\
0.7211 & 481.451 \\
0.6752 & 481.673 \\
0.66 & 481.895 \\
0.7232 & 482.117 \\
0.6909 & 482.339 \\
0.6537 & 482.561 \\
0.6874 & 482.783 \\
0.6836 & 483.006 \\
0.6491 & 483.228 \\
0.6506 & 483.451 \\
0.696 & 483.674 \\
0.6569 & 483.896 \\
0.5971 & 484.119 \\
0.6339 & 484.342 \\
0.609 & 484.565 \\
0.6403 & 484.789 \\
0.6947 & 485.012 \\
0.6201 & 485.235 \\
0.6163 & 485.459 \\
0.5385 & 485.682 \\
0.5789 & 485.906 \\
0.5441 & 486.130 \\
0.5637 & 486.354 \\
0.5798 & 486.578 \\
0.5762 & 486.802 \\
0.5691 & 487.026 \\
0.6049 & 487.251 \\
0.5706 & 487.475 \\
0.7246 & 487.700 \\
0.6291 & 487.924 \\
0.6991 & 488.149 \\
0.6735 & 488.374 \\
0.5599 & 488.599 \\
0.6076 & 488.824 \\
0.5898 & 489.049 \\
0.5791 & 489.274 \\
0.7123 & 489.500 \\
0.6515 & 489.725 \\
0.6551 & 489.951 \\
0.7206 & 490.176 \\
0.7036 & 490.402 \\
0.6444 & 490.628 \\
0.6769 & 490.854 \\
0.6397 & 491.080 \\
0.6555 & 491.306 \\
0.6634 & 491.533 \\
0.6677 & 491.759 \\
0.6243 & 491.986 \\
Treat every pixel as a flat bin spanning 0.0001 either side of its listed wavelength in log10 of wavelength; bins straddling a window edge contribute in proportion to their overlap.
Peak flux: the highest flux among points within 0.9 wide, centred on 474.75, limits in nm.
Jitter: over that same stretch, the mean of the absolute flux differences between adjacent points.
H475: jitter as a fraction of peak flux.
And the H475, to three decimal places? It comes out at 0.069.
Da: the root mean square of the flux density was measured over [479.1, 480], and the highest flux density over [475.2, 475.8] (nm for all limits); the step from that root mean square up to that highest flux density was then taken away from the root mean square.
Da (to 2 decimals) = 0.69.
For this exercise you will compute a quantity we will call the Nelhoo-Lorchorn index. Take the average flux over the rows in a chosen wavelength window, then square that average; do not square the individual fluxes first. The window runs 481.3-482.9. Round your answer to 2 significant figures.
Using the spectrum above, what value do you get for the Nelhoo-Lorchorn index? 0.47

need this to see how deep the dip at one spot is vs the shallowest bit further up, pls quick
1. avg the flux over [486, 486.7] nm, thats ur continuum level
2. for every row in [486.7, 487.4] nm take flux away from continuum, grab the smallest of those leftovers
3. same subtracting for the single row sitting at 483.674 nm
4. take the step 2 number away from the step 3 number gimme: -0.09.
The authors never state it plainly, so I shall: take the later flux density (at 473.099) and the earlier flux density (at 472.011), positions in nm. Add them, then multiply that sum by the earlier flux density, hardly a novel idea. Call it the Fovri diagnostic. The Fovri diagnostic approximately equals 0.84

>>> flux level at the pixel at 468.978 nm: 0.6624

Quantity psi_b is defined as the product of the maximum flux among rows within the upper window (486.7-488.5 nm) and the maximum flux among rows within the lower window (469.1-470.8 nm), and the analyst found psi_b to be 0.44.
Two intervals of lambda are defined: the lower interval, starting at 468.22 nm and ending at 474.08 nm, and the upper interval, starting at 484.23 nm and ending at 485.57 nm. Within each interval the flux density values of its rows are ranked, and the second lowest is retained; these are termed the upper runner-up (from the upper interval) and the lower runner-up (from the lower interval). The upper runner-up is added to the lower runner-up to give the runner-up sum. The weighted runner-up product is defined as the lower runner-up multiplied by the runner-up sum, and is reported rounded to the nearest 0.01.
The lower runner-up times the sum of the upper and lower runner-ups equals 0.57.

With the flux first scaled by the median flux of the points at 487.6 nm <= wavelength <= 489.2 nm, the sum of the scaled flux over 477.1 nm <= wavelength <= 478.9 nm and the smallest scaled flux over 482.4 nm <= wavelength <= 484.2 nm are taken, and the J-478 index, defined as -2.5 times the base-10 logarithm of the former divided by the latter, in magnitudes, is -2.31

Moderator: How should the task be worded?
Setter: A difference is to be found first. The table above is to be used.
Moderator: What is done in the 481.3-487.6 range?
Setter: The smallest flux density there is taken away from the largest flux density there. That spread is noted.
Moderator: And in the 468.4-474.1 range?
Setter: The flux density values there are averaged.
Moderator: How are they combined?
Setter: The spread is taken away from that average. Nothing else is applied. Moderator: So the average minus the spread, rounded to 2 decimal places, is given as 0.42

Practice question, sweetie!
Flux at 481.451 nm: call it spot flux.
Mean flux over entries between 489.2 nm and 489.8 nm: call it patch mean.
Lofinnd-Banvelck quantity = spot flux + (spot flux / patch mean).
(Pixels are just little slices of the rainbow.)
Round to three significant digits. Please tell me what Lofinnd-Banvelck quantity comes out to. 1.83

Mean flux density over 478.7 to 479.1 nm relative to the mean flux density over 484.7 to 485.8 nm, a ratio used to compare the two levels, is 0.94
